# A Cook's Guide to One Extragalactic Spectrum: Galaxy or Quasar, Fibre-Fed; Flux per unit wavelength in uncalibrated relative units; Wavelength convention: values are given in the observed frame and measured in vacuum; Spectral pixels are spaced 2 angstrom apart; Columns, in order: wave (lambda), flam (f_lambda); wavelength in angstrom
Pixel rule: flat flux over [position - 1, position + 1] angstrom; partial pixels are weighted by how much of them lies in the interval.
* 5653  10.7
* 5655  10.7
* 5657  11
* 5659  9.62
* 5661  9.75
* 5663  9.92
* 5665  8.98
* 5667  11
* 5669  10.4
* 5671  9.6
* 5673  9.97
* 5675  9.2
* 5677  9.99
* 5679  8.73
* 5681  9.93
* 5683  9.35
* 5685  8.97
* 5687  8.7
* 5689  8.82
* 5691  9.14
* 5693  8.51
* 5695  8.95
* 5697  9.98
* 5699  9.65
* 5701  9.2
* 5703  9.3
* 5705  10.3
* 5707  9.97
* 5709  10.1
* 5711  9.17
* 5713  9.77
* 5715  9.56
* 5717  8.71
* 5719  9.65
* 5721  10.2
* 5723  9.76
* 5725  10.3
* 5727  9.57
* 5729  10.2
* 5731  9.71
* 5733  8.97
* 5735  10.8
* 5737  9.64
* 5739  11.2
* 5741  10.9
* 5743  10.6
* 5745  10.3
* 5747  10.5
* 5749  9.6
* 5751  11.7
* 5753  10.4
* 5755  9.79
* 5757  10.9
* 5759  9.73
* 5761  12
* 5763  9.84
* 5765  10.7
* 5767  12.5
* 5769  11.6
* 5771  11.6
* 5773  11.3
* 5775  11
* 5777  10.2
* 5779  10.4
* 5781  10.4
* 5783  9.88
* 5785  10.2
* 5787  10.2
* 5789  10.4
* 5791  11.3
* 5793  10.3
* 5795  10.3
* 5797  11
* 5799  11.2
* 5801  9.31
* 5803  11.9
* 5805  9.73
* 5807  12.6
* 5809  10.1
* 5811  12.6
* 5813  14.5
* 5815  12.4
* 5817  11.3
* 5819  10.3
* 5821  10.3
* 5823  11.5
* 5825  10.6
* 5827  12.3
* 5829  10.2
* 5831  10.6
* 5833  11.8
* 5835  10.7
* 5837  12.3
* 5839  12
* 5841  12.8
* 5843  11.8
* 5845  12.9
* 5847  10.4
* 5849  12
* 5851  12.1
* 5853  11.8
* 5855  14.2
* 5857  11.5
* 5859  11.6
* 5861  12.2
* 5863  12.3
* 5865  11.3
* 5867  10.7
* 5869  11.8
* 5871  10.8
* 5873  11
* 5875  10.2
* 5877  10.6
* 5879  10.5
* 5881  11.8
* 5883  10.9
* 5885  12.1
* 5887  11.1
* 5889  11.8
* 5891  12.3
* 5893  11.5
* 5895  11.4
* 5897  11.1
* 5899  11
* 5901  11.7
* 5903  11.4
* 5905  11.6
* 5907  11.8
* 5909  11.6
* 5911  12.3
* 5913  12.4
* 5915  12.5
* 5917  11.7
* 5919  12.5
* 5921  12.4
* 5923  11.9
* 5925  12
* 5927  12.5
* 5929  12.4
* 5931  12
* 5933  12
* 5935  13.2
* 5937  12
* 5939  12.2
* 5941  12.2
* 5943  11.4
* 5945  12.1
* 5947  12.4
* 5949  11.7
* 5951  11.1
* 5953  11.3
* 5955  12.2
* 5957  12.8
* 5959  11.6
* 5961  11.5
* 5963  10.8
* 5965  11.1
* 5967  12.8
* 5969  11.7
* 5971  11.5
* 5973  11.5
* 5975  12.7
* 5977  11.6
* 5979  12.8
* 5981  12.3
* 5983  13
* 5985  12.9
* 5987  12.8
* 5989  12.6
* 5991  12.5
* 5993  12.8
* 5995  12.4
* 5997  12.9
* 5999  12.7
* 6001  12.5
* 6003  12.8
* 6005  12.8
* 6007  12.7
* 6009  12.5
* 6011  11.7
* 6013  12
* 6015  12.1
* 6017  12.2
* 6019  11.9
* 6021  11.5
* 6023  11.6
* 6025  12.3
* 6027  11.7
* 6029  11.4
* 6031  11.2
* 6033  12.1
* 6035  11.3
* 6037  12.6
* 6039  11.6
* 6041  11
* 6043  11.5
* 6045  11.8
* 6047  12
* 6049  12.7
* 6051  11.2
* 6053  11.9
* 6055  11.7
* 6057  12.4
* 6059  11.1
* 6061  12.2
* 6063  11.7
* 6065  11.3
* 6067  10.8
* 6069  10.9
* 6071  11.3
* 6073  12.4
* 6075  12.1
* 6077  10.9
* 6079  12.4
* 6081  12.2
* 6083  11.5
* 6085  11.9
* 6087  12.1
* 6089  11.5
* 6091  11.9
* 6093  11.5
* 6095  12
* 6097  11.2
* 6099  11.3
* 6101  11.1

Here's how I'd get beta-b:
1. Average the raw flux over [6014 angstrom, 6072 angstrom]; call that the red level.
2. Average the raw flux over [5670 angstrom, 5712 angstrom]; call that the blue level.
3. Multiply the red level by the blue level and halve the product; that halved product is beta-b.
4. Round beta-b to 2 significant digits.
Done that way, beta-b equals 55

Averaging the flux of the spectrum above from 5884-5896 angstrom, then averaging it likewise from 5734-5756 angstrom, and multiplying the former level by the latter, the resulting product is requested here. 122.8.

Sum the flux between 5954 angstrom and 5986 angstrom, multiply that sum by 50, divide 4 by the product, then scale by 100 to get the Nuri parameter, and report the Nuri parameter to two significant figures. 0.041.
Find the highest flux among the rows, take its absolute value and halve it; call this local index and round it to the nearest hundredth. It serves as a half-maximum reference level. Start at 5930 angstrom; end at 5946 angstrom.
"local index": 6.60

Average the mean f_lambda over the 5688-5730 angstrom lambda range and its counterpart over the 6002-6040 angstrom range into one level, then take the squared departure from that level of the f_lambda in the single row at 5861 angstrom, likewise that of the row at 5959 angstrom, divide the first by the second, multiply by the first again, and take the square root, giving 2.5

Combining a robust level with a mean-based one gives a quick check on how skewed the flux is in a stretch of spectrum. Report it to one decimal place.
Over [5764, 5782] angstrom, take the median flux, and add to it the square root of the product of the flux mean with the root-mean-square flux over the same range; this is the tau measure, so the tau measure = 22.1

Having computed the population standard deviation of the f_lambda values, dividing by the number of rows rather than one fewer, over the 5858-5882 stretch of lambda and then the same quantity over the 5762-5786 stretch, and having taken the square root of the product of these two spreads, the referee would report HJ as 0.722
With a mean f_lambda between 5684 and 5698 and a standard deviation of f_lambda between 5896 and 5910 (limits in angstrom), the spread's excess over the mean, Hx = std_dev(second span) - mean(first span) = -8.7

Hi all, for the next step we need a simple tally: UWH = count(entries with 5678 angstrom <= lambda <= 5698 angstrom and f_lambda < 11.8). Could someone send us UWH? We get 10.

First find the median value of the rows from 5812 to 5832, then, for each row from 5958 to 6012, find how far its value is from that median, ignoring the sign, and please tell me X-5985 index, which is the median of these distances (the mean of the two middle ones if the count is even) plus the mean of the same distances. 2.9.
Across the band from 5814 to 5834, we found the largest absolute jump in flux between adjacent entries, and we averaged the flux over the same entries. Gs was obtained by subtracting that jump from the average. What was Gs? 9.0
